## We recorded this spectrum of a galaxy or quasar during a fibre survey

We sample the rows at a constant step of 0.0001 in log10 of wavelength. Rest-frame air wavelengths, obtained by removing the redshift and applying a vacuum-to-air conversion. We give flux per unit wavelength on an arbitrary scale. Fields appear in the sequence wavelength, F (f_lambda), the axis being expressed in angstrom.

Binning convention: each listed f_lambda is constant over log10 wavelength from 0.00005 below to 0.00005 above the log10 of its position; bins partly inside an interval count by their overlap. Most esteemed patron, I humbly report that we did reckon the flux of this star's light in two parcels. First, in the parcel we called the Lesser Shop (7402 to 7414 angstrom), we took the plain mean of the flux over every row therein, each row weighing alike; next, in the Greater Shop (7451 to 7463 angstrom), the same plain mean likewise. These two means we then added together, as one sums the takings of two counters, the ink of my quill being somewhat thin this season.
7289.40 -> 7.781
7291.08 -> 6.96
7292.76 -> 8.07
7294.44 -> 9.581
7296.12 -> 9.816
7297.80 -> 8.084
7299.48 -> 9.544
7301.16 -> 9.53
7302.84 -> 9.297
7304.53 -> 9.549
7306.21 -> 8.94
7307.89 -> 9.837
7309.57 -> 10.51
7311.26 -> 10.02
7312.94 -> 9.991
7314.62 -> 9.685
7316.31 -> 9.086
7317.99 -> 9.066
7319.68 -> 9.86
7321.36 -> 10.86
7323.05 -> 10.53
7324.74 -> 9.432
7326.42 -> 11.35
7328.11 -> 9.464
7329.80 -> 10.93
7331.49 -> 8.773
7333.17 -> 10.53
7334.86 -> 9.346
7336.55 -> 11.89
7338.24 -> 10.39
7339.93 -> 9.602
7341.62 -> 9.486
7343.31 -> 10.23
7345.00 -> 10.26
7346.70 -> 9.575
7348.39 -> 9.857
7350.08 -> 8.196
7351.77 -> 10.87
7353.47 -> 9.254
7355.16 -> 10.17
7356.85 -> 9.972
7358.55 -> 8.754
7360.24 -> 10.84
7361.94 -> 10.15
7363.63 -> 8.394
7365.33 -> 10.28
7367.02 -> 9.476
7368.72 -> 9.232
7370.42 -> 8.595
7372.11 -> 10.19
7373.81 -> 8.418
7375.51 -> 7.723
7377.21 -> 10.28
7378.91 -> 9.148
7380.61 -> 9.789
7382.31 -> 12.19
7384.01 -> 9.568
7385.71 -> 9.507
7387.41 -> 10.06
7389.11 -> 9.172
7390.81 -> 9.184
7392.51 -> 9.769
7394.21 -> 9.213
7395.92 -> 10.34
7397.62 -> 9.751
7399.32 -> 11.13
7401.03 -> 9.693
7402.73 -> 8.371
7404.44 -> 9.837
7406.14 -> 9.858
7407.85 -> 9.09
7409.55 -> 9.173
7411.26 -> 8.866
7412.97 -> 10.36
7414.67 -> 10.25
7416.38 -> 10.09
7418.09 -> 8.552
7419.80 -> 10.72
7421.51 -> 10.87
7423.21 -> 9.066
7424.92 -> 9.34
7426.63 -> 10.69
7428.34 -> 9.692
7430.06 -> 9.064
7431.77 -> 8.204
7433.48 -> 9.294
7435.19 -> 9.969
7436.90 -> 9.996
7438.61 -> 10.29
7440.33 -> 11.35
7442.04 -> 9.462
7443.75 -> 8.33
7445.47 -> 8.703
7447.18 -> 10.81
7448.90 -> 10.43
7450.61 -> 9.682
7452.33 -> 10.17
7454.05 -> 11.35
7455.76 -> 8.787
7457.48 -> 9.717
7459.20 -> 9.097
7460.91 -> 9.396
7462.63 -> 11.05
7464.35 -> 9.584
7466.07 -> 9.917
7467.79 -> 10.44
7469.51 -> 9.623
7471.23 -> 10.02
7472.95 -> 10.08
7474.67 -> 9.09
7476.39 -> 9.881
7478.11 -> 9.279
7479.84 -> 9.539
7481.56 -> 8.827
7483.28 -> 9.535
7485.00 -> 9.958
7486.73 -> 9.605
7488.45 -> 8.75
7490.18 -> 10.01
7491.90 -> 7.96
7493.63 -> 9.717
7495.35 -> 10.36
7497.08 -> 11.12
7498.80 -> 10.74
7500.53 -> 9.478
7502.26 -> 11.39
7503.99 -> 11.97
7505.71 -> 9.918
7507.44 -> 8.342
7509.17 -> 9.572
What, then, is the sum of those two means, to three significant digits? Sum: 19.3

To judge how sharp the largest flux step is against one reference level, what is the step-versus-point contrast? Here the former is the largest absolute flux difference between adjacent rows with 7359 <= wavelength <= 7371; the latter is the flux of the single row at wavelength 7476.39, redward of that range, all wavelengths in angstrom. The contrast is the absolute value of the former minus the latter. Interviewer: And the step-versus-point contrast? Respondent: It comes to 8.0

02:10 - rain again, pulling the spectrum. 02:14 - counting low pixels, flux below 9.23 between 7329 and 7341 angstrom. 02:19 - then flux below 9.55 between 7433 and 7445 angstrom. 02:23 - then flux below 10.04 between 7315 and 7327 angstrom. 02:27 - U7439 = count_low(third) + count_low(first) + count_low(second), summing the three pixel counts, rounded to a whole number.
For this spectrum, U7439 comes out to 8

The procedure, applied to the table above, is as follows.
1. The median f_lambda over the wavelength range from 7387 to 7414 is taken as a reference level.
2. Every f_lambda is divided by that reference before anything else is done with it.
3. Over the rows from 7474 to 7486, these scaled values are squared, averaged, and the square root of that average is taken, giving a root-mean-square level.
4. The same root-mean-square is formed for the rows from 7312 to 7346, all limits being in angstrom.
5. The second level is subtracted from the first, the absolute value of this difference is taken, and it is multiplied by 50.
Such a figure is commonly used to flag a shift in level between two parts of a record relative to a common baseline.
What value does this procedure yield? 3.2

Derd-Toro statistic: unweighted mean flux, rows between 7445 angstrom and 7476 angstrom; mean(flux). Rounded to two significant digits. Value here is 9.9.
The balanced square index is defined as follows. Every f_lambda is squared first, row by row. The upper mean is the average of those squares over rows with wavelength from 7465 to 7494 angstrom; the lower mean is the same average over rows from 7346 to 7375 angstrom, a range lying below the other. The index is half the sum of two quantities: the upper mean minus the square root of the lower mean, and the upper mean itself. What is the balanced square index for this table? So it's 86.6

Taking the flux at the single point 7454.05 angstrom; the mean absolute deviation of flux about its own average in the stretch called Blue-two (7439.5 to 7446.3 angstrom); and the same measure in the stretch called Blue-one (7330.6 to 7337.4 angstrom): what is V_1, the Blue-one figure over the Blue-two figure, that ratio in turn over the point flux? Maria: 0.10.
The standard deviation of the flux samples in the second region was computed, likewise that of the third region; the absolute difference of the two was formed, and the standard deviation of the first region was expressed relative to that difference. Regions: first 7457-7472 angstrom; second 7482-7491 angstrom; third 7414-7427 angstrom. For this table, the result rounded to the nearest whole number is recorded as 2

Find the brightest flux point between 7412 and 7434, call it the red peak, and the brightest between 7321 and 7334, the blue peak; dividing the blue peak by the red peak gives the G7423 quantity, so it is 1.04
